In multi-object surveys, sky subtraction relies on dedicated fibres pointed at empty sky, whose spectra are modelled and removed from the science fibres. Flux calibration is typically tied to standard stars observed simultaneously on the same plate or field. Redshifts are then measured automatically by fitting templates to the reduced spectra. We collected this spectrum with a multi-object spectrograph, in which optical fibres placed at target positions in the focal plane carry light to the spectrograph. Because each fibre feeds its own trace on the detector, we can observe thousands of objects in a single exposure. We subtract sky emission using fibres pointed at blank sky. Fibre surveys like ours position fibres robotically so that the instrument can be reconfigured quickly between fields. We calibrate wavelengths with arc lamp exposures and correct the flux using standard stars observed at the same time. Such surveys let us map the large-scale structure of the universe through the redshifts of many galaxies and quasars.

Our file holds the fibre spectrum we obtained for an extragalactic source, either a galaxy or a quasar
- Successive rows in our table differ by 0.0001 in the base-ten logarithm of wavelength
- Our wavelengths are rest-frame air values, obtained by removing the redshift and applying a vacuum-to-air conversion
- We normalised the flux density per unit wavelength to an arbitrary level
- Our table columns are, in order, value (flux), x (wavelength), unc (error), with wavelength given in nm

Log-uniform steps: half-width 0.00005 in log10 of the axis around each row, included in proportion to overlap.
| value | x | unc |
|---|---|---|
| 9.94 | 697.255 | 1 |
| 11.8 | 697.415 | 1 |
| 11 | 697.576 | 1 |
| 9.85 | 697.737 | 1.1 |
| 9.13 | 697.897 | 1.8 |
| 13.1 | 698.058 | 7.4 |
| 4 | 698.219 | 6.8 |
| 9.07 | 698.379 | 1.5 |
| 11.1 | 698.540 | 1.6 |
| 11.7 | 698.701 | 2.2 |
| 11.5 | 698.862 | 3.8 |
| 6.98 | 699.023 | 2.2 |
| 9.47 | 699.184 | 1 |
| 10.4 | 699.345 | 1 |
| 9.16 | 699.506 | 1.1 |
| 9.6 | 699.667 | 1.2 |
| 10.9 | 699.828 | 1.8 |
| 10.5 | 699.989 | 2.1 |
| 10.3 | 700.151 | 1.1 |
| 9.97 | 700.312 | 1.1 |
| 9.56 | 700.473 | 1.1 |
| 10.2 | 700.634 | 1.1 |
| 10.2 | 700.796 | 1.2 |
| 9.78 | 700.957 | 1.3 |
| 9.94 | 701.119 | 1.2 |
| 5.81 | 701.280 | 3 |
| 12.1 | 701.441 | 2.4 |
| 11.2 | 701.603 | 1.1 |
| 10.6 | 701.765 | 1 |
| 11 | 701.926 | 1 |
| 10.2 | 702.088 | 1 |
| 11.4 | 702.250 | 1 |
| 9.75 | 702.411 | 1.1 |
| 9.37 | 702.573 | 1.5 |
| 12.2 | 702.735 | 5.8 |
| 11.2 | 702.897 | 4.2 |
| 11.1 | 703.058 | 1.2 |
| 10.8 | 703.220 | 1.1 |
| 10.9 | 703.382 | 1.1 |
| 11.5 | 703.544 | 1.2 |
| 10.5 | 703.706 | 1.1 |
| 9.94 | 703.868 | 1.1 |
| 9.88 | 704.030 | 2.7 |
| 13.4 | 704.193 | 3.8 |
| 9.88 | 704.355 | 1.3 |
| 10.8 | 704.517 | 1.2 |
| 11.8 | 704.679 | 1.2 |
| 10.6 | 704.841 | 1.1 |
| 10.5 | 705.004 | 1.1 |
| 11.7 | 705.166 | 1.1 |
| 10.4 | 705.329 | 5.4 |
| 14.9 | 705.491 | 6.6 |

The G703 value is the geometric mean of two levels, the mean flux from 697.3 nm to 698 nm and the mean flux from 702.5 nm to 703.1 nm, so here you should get 10.7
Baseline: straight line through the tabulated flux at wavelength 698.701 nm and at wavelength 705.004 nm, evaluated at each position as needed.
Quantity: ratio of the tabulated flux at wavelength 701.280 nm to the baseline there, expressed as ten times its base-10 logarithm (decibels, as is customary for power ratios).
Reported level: -2.9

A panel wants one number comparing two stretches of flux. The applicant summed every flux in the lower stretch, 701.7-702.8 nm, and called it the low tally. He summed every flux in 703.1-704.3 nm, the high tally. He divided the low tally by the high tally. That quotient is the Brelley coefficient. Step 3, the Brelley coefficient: 0.969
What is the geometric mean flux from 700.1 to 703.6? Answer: 10.3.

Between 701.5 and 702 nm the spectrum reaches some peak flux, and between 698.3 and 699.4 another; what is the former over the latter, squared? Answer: 0.92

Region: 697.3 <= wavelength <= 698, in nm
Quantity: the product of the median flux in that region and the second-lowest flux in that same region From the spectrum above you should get 103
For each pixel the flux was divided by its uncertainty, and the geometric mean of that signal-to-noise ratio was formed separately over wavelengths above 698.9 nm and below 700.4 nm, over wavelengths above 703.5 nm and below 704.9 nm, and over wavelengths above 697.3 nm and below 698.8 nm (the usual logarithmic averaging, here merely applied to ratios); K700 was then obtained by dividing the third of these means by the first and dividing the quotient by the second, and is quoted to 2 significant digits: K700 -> 0.090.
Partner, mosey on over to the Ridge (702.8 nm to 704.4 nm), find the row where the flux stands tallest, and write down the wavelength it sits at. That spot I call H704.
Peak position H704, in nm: 704.193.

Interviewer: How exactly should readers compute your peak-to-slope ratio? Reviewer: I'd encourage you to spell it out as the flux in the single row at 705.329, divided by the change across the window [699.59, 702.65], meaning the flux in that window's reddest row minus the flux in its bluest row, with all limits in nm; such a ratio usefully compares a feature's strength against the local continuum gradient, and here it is -45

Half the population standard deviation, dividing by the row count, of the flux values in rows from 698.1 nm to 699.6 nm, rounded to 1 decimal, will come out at 1.2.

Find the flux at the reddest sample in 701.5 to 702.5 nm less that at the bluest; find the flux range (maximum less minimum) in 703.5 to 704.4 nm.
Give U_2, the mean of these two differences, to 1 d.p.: 1.0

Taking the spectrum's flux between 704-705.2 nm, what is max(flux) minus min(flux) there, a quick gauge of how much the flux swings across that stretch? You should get 3.5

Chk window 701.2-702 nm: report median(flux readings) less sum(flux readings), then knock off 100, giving -140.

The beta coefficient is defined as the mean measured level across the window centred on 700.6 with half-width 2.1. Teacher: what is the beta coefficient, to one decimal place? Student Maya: 10.1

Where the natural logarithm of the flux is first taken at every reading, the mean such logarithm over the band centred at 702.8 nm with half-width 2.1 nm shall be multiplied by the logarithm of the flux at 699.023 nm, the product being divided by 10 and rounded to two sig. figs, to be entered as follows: 0.46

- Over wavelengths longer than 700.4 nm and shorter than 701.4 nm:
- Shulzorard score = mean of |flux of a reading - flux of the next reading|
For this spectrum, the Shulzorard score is 1.07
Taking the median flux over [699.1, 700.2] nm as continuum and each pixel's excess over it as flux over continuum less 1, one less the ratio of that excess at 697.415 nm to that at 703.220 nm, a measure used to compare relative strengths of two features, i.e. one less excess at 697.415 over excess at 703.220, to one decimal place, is -2.0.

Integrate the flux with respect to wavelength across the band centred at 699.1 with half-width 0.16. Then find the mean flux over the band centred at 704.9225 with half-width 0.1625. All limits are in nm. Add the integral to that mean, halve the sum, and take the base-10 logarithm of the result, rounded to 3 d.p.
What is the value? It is 0.819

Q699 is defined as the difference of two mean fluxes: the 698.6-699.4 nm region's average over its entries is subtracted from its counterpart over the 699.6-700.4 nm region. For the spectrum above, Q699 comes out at 0.2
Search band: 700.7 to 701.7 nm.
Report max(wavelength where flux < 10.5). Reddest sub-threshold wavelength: 701.280 nm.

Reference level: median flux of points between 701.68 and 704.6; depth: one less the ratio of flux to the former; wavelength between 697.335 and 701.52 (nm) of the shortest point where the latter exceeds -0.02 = 697.576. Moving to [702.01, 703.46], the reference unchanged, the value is 702.088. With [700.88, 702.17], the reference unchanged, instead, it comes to 700.957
